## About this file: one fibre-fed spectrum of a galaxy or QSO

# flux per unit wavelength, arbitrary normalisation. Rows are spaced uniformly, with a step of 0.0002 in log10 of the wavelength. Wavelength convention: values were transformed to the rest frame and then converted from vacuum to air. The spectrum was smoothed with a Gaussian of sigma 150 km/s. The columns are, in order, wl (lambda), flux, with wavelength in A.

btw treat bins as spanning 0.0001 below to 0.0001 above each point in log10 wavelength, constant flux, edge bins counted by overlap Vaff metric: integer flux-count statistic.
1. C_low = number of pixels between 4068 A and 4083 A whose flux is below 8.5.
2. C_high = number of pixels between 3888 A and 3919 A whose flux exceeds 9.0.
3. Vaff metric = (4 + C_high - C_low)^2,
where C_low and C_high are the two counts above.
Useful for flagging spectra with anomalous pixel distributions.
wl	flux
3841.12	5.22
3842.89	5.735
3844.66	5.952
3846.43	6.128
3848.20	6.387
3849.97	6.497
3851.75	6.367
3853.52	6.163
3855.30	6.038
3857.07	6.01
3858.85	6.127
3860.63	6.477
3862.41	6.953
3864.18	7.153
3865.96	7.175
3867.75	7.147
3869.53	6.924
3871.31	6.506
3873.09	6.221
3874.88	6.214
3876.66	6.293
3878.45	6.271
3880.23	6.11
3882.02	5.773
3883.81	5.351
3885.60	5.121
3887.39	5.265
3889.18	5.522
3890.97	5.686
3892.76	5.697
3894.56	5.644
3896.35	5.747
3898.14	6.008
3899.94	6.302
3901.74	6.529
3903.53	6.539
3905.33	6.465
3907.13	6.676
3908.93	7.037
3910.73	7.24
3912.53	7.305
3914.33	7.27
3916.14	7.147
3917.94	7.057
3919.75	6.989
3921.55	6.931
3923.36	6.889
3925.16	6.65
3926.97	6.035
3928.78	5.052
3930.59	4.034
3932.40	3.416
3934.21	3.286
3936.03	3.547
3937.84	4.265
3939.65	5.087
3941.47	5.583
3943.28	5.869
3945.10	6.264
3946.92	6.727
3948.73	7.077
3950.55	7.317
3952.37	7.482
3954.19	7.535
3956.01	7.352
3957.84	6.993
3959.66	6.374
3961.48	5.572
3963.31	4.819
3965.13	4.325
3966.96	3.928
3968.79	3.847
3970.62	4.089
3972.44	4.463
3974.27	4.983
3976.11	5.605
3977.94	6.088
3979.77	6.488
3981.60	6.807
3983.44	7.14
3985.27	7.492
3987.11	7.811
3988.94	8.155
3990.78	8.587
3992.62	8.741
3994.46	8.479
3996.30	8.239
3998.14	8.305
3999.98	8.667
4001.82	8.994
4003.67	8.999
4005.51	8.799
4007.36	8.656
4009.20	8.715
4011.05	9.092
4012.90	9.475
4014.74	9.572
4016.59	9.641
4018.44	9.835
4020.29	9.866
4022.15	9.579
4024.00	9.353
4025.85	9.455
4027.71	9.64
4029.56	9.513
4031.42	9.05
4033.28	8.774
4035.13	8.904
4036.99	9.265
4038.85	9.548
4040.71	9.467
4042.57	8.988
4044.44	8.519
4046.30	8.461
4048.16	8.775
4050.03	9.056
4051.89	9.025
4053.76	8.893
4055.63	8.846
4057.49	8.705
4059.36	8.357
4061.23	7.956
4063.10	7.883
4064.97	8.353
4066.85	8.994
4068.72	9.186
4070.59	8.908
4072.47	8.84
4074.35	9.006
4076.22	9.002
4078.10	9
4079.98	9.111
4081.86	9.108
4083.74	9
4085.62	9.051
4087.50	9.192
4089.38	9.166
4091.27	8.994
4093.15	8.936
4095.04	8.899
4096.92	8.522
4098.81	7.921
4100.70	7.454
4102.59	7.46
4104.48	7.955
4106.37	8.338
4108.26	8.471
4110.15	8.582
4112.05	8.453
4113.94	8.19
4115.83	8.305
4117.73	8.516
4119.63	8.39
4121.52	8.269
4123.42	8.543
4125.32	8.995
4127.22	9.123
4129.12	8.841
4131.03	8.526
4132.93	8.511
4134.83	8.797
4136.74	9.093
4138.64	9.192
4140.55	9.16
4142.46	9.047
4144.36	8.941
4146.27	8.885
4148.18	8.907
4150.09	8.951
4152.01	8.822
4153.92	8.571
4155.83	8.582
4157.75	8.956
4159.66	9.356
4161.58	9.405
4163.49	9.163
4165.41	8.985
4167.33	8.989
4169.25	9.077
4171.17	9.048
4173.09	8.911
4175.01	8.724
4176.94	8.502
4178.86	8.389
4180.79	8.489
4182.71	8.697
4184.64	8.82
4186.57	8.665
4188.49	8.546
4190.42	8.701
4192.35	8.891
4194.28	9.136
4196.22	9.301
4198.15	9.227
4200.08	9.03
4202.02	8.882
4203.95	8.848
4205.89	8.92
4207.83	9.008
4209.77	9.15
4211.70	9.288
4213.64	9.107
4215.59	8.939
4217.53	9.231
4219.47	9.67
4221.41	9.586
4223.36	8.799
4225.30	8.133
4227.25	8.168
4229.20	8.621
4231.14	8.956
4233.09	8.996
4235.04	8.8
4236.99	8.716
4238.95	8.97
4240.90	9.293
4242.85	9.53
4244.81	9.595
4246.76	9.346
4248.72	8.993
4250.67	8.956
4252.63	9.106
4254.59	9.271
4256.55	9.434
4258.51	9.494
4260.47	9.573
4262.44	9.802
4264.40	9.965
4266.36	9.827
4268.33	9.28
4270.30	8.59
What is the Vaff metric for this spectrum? 16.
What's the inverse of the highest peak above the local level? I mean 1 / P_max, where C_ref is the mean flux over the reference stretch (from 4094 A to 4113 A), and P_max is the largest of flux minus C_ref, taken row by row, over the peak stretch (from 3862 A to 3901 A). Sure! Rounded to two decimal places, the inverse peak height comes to -0.97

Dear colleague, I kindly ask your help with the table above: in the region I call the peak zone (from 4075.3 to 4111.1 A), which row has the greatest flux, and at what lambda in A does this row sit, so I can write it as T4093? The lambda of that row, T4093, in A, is 4087.50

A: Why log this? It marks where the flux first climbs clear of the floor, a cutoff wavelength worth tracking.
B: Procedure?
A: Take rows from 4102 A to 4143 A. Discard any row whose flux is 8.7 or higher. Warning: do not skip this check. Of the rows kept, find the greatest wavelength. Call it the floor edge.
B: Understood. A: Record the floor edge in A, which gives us 4132.93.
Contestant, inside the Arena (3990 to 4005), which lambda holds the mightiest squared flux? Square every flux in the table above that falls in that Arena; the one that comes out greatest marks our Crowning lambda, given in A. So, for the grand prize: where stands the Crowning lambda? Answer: 4003.67 A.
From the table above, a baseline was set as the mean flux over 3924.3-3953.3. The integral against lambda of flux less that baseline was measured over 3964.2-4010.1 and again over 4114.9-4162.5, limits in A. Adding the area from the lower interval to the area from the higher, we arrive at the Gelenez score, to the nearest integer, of 232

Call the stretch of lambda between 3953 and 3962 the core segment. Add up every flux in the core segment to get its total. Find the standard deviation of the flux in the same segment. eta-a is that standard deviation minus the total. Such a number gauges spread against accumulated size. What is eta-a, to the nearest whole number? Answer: -33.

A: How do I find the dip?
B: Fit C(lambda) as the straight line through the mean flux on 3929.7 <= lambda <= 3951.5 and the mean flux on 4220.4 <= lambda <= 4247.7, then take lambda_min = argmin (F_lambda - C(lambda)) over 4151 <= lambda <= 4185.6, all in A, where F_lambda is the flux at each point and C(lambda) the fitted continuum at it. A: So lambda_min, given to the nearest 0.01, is 4178.86 A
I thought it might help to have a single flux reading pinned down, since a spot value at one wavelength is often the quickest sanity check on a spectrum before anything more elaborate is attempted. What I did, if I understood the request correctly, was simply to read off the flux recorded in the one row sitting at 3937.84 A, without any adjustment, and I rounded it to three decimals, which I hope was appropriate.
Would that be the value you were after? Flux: 4.265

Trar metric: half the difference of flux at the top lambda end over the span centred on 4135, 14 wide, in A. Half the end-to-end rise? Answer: 0.16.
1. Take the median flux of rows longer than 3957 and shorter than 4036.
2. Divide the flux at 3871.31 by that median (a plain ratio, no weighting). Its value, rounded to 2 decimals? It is 0.76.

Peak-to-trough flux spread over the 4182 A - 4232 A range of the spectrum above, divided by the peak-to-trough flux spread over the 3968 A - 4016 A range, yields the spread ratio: 0.27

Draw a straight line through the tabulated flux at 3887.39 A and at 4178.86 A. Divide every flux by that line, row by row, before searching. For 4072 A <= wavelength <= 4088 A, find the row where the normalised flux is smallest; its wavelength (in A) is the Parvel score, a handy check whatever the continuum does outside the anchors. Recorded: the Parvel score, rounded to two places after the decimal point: 4072.47 A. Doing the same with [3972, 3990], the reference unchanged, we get 3972.44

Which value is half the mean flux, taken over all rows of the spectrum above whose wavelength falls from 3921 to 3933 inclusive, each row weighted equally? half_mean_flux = 2.8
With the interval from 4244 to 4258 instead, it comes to 4.6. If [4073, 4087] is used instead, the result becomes 4.5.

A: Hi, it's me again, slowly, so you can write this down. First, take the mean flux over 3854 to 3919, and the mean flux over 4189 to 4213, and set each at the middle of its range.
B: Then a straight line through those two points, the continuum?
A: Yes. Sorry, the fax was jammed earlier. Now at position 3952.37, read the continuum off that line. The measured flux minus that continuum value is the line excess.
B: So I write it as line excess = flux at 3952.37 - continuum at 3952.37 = 1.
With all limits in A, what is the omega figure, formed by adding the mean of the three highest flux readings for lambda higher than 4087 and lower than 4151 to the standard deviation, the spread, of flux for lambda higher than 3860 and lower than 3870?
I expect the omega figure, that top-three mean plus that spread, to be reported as 9.4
